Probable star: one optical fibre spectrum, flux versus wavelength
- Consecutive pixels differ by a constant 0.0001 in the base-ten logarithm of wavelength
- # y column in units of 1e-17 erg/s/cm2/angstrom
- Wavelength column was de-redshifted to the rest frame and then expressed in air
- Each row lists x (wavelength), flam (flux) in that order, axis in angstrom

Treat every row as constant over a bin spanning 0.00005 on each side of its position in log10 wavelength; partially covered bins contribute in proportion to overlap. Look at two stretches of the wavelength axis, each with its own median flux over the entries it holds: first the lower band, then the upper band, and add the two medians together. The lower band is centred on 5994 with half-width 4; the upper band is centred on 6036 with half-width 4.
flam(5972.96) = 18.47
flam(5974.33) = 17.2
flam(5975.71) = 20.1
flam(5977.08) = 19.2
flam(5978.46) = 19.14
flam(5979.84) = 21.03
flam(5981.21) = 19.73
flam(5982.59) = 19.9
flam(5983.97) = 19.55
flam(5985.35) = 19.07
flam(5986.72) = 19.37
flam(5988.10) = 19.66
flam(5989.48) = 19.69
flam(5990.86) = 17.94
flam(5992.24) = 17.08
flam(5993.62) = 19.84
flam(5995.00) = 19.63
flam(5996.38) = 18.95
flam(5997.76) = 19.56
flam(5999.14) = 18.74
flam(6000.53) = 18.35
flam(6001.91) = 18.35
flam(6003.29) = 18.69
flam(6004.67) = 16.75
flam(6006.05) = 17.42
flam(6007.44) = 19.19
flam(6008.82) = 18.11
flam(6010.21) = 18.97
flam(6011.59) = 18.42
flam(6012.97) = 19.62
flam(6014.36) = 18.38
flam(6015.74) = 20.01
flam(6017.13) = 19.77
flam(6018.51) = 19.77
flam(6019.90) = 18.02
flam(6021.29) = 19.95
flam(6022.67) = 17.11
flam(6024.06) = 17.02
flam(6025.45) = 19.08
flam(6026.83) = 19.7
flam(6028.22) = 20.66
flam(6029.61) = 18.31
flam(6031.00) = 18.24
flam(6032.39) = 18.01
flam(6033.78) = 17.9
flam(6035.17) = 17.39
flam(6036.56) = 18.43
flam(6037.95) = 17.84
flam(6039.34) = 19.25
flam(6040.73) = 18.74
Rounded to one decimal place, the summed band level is 37.2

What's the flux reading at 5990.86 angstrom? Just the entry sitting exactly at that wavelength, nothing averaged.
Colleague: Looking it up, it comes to 17.94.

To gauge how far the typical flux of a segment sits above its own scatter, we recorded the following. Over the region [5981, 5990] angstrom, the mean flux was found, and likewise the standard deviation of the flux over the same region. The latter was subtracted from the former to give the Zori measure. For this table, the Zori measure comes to 19.3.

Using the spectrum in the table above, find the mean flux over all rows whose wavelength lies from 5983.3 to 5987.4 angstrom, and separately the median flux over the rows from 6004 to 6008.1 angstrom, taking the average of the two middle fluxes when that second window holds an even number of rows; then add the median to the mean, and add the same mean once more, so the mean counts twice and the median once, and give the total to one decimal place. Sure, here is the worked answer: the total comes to 56.1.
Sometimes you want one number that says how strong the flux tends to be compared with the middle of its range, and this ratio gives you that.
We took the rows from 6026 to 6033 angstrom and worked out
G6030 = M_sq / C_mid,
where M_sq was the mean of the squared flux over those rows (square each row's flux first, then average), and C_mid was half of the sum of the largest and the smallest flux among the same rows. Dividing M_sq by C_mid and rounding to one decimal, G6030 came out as 18.7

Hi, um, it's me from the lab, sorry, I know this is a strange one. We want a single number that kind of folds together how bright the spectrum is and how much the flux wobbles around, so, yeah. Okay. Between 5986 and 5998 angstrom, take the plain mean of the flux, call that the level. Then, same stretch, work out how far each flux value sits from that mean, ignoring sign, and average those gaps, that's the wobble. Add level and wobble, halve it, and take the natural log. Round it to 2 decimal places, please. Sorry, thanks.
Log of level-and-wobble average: 2.29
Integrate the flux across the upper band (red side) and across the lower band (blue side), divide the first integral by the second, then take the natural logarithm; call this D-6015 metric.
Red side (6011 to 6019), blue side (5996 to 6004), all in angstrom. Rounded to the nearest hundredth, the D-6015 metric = 0.03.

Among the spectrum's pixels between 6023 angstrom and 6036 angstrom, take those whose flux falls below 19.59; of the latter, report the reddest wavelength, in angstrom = 6035.17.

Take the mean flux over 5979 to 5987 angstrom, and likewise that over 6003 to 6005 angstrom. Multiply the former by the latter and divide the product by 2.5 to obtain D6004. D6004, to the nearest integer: 140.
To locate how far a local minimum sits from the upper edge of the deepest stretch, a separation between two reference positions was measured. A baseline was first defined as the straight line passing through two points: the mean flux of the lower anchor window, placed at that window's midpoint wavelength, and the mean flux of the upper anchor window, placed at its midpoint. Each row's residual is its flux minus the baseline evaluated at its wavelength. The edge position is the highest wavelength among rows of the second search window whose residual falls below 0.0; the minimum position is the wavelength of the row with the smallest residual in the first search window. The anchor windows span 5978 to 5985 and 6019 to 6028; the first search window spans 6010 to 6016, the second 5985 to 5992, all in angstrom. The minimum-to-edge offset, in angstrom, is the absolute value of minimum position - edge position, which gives 20.7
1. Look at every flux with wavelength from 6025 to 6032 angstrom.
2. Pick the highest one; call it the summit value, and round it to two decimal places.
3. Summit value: 20.66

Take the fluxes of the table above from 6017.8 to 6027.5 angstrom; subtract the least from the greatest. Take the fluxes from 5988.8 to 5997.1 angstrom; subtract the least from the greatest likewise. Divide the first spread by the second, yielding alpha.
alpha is 1.06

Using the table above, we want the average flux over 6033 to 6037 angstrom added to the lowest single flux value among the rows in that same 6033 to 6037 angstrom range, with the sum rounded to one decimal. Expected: 35.3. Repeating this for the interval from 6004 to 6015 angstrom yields 35.1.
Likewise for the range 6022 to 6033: 35.5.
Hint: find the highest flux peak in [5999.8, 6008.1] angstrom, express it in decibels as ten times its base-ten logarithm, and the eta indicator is 12.8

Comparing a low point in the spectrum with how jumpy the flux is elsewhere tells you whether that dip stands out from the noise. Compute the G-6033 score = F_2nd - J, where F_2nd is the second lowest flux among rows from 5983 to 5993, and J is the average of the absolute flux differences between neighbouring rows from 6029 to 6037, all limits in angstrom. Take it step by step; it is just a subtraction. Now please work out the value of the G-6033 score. 17.5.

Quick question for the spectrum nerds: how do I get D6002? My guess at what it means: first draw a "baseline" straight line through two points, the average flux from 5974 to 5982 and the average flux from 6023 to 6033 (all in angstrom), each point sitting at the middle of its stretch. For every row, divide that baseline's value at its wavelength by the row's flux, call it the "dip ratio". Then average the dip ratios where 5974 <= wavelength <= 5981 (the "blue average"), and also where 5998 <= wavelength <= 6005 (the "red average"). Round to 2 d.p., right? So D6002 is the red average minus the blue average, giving 0.04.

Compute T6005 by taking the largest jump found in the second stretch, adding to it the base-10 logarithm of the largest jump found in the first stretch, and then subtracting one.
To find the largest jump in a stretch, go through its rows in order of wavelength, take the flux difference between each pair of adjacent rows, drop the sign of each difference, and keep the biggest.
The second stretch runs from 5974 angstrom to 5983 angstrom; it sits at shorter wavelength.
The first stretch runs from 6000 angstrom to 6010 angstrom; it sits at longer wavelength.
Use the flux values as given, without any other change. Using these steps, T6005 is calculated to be 2.19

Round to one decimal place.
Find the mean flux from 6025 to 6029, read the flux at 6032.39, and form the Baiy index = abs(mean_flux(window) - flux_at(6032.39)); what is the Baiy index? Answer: 1.8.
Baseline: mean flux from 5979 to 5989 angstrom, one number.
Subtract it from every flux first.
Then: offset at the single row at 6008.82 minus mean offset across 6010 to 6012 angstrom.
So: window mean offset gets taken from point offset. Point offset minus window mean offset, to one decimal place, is -0.6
